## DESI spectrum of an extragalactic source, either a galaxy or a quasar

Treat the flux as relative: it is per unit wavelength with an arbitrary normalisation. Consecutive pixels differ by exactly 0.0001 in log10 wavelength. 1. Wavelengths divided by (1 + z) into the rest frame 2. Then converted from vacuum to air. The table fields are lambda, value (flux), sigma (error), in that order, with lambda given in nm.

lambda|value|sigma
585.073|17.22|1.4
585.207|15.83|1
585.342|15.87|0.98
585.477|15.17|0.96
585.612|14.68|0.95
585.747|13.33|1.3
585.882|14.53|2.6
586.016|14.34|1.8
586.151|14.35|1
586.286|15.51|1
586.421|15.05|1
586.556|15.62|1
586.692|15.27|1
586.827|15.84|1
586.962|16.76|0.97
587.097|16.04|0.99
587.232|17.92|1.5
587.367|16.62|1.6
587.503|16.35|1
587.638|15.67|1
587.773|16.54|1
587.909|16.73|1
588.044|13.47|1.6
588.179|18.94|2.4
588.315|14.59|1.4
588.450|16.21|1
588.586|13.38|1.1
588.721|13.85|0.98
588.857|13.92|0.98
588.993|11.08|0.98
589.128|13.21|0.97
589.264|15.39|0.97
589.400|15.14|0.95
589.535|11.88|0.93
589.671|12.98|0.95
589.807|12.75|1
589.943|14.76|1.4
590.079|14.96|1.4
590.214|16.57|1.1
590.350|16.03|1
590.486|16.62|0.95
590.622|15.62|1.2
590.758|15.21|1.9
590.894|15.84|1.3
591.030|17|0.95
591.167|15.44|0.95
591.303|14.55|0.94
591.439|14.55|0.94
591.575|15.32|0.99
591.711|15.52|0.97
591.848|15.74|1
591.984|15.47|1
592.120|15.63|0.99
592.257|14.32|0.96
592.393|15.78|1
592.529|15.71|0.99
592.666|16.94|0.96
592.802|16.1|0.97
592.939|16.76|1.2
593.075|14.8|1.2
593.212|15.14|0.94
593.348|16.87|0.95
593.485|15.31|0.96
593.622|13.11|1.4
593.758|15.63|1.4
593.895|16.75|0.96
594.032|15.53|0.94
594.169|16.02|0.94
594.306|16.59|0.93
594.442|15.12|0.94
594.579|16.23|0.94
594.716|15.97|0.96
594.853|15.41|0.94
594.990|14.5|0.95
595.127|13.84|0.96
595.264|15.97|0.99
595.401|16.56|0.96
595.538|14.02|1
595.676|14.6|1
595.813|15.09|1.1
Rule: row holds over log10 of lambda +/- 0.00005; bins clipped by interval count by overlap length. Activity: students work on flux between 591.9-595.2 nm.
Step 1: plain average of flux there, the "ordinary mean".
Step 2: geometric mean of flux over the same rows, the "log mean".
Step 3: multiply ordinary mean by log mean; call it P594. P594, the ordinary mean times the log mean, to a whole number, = 242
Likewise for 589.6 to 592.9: 236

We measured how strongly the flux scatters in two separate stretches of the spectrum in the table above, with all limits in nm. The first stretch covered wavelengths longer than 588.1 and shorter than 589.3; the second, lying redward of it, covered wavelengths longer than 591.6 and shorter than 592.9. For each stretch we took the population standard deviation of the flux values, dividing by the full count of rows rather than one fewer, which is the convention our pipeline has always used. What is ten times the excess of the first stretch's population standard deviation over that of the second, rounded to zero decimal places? 14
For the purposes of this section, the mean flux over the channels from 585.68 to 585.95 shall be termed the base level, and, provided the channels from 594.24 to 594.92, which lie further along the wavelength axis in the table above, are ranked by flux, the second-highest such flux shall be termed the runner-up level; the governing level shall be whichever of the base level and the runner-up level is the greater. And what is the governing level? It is 16.2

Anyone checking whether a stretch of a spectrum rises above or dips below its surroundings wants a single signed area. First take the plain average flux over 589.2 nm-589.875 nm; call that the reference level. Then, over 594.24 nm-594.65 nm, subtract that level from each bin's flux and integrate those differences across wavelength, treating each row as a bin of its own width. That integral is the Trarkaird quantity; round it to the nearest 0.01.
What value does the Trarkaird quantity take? 0.97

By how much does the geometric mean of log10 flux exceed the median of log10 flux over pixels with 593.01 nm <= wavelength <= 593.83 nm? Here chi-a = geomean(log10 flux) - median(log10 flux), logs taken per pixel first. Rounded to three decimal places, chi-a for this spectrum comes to -0.004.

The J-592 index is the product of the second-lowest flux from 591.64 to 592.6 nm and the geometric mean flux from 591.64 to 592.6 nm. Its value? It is 239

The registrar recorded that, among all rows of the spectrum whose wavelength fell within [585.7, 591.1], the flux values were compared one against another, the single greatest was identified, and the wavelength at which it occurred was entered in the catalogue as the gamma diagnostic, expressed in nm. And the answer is 588.179 nm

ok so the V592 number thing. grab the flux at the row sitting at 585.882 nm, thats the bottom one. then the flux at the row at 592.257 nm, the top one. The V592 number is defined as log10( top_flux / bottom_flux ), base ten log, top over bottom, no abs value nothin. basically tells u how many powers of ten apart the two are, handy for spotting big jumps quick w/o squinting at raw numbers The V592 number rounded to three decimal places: -0.006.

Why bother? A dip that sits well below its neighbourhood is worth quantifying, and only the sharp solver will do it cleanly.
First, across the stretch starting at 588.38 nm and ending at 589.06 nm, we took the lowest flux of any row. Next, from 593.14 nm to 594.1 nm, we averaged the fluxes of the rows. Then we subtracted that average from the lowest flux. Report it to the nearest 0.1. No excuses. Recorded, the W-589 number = -4.4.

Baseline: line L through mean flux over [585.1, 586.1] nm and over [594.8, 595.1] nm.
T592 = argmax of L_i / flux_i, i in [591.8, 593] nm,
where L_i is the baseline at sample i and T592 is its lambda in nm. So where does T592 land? 592.257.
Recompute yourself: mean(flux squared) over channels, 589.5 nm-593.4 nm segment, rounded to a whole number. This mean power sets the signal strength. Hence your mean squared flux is 237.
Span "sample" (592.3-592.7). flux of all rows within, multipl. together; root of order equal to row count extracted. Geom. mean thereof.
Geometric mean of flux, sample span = 16.1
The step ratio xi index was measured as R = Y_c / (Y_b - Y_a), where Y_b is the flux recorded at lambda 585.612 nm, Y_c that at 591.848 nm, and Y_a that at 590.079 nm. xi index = -56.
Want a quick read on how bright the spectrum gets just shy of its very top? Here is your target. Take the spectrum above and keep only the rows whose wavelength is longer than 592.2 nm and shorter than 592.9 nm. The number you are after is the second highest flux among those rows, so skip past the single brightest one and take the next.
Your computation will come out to 16.1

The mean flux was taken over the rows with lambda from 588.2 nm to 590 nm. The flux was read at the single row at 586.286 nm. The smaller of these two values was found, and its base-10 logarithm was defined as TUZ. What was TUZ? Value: 1.14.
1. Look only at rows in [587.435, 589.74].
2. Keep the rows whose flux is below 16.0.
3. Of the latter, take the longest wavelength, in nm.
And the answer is 589.671 nm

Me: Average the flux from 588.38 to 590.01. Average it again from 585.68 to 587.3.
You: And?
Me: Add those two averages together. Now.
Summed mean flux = 29.1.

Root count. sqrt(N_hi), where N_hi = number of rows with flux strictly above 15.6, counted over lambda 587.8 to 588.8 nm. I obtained 1.7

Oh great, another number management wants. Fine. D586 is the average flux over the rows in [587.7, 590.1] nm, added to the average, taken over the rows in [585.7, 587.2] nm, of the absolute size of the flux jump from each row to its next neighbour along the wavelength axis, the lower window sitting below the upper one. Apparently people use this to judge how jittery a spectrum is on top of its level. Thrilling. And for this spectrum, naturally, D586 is 15.0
